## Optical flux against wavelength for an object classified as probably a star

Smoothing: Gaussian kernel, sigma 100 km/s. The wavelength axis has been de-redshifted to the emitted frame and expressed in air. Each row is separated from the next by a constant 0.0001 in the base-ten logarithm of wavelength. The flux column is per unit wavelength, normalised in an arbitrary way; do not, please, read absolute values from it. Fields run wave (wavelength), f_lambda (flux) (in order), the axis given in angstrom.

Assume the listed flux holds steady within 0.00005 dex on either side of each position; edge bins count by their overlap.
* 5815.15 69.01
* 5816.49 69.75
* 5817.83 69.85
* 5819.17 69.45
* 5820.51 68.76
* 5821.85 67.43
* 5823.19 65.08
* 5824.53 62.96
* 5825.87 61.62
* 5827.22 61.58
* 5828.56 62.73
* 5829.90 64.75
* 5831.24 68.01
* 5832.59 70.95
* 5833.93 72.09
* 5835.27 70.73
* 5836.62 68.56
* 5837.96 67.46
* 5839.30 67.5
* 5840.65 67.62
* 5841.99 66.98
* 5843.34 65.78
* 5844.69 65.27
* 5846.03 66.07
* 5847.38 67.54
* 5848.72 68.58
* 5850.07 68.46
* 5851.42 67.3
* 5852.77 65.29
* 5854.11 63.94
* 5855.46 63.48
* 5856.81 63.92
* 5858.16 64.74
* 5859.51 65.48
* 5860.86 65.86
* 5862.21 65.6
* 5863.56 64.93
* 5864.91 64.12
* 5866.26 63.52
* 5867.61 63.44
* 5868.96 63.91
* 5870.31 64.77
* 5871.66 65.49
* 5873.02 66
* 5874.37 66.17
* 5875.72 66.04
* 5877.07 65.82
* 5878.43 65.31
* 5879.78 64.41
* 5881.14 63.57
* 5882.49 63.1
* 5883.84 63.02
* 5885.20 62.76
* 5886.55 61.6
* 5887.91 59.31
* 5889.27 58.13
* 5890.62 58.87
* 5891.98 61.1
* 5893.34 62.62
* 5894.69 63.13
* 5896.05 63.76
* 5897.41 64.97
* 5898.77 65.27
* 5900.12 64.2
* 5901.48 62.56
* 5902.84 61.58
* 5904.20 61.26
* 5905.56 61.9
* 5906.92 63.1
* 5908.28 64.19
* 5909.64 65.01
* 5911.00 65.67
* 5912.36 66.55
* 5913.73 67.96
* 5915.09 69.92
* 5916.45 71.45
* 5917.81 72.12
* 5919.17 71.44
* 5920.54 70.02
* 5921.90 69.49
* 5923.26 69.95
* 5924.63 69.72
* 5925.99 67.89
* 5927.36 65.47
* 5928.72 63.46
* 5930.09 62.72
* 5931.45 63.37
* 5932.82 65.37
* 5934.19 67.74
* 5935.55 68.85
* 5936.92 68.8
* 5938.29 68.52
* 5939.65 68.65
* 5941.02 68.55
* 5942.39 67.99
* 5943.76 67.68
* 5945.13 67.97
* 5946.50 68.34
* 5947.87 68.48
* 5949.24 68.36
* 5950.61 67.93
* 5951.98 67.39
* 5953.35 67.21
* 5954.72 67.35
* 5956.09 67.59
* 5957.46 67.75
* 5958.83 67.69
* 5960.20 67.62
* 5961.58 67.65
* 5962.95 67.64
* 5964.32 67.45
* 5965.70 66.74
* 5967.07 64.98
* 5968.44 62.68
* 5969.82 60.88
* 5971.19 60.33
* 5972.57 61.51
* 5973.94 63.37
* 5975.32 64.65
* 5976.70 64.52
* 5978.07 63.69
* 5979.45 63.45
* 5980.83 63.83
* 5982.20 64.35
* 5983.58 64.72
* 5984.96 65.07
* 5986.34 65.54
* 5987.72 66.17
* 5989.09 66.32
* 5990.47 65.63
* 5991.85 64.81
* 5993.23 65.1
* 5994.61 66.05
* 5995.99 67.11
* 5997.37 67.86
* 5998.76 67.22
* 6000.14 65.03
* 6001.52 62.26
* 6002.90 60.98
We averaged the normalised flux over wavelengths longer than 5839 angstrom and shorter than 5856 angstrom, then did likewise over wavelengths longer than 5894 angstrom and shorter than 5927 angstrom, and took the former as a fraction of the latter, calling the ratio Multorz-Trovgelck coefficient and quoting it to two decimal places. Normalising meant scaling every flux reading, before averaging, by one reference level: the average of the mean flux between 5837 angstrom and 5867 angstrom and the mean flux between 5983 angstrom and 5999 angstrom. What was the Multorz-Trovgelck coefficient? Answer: 1.00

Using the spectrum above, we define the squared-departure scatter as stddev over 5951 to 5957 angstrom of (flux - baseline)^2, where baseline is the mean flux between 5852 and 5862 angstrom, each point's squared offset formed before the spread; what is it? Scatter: 1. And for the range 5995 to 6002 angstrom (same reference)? 3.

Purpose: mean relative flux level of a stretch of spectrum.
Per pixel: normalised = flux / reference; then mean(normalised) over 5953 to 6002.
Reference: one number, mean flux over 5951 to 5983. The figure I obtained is 1.001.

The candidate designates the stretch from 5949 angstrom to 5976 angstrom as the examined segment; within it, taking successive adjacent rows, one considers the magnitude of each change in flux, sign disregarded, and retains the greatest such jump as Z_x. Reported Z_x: 2.3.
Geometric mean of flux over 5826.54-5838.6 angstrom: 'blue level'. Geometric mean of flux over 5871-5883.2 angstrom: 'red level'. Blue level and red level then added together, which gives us 132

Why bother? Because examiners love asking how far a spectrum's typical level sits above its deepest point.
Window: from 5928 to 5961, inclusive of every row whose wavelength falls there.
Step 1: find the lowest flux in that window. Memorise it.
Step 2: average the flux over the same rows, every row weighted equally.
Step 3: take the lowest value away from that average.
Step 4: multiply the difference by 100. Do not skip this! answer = 459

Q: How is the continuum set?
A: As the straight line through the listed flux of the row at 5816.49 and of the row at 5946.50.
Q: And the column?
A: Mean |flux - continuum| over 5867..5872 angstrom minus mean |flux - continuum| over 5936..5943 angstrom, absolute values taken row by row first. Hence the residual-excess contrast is 5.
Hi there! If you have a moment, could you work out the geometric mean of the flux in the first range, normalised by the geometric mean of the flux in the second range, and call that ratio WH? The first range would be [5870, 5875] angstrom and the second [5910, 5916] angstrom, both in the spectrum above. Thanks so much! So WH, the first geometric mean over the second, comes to 0.97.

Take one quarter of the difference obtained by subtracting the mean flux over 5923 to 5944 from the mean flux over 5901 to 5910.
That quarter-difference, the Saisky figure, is -1.1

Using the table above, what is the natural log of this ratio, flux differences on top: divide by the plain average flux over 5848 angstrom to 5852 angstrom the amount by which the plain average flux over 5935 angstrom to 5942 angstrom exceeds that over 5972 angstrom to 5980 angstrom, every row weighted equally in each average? -2.6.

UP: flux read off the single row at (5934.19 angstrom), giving 67.74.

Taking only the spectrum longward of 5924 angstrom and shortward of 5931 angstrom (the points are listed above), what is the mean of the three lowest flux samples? 63.9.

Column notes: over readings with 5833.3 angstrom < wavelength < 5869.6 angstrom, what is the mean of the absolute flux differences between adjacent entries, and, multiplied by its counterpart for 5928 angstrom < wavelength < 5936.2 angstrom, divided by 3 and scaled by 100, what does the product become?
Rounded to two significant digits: 37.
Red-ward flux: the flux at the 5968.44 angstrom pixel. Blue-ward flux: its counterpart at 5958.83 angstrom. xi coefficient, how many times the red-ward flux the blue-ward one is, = 1.08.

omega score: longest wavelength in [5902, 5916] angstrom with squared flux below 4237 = 5909.64 angstrom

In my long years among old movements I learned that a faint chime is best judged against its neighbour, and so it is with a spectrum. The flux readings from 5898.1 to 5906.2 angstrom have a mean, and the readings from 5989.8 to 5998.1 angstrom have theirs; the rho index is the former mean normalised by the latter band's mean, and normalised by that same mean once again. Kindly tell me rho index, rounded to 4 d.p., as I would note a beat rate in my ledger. 0.0144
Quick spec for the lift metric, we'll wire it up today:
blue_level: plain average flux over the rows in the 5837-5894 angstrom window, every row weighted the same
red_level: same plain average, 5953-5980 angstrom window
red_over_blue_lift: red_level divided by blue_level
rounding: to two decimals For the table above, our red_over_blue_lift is 1.01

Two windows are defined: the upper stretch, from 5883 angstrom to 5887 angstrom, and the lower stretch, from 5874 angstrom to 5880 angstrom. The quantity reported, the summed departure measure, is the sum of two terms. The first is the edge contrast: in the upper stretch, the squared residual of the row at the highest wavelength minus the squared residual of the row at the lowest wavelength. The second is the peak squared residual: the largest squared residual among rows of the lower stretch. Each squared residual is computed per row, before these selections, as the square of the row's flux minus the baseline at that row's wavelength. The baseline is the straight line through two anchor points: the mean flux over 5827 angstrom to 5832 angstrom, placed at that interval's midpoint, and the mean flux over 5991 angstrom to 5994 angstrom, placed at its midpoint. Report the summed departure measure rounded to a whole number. 9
